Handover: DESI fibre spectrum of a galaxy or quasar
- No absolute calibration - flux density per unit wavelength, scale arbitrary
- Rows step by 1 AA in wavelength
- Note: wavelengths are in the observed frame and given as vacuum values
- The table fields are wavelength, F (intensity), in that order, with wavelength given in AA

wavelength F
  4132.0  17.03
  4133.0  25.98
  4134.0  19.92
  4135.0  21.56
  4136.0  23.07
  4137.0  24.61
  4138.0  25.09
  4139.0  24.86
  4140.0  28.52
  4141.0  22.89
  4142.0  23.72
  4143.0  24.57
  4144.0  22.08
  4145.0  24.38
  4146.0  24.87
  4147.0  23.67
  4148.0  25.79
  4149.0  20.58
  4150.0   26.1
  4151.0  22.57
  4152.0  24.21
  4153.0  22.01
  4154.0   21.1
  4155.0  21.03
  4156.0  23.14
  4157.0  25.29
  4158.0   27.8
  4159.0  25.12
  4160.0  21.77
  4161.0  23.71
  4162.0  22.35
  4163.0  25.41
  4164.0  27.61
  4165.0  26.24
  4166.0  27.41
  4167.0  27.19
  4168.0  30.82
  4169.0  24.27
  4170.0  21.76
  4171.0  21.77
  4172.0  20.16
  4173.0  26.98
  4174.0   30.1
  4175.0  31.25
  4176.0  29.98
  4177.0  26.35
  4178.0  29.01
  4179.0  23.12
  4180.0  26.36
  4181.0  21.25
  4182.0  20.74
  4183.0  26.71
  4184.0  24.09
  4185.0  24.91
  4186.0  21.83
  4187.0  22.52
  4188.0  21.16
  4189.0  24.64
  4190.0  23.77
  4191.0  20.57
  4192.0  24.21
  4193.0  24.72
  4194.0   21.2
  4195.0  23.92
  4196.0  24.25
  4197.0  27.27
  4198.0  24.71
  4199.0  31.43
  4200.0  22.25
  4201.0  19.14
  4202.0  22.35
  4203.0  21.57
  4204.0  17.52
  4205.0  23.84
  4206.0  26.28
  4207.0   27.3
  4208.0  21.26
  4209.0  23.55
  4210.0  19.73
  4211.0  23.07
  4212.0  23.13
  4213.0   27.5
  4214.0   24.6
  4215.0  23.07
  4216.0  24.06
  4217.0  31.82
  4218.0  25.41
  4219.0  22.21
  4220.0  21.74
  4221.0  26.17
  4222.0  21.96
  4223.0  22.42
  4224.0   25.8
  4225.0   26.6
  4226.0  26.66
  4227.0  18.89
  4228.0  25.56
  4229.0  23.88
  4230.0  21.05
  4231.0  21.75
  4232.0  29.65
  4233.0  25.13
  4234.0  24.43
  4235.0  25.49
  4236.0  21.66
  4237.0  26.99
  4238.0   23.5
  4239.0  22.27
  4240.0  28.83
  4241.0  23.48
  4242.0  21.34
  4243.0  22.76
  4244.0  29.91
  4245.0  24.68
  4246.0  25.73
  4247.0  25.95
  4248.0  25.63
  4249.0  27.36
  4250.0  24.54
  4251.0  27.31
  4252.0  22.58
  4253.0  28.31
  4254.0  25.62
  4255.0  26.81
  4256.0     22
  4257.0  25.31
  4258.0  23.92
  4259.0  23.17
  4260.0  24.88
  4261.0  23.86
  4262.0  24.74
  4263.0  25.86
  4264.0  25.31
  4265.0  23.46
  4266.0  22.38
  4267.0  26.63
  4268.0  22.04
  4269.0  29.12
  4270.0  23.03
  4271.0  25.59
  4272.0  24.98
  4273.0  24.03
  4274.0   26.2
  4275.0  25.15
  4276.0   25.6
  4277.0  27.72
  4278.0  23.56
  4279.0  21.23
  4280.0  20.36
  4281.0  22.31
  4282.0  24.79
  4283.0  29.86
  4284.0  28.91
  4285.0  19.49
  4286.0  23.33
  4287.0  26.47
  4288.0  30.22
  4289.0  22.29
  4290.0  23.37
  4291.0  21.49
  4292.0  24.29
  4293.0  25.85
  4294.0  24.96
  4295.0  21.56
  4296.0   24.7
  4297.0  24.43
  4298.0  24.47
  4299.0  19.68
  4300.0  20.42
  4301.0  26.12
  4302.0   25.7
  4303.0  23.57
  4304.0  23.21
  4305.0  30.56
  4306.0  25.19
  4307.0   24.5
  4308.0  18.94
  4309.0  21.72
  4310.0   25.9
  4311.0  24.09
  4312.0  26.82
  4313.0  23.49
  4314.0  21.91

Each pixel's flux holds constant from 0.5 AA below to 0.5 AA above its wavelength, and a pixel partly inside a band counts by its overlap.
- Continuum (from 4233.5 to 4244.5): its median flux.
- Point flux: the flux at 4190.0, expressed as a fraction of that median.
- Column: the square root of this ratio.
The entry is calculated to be 1.01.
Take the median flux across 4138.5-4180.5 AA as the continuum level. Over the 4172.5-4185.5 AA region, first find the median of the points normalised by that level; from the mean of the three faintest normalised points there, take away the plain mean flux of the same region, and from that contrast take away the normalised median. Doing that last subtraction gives -26.4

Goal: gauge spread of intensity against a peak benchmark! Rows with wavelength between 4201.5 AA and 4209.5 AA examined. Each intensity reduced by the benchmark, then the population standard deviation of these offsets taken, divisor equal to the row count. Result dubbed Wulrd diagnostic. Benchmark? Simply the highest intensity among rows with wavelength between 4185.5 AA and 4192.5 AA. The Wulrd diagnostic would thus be 2.9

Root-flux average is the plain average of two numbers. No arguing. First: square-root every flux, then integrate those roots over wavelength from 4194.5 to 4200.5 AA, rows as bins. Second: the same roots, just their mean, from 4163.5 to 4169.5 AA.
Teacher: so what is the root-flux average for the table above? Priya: 17.8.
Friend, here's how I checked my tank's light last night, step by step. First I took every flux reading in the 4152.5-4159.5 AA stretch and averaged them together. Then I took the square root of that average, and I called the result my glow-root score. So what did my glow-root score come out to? 4.86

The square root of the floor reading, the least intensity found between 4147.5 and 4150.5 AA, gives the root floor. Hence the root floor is 4.54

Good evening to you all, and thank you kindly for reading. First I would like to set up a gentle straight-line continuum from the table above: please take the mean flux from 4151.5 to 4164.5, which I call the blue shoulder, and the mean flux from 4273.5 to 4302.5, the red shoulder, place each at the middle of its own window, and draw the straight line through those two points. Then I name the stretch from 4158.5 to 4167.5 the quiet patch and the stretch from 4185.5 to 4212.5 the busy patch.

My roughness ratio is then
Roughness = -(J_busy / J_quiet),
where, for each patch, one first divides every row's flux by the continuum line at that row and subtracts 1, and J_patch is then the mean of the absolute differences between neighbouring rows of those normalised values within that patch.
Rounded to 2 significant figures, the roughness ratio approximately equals -1.6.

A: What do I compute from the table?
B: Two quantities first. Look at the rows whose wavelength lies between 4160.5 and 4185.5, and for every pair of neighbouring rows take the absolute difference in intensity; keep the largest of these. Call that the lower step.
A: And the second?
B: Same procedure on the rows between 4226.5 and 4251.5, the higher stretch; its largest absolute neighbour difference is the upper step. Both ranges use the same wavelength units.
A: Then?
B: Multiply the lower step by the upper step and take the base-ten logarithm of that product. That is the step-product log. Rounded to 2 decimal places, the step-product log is 1.73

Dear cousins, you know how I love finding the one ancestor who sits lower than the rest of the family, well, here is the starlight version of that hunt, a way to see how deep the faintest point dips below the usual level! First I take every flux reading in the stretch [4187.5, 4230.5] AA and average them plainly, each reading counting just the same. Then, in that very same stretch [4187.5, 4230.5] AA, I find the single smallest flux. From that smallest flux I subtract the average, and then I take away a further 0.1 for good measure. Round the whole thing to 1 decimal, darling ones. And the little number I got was -6.4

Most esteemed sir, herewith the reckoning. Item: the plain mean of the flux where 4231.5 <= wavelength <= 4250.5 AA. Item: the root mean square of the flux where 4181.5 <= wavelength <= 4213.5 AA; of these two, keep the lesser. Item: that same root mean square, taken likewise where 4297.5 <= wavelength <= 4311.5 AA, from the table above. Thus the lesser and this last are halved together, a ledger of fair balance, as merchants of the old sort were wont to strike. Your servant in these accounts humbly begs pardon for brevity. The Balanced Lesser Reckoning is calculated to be 23.8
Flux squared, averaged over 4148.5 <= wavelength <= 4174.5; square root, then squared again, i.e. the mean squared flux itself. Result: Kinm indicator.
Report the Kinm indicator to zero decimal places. 608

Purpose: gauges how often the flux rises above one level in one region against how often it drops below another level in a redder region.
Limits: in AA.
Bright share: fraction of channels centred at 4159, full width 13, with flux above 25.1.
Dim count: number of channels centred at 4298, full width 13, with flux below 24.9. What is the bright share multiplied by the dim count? 4.2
